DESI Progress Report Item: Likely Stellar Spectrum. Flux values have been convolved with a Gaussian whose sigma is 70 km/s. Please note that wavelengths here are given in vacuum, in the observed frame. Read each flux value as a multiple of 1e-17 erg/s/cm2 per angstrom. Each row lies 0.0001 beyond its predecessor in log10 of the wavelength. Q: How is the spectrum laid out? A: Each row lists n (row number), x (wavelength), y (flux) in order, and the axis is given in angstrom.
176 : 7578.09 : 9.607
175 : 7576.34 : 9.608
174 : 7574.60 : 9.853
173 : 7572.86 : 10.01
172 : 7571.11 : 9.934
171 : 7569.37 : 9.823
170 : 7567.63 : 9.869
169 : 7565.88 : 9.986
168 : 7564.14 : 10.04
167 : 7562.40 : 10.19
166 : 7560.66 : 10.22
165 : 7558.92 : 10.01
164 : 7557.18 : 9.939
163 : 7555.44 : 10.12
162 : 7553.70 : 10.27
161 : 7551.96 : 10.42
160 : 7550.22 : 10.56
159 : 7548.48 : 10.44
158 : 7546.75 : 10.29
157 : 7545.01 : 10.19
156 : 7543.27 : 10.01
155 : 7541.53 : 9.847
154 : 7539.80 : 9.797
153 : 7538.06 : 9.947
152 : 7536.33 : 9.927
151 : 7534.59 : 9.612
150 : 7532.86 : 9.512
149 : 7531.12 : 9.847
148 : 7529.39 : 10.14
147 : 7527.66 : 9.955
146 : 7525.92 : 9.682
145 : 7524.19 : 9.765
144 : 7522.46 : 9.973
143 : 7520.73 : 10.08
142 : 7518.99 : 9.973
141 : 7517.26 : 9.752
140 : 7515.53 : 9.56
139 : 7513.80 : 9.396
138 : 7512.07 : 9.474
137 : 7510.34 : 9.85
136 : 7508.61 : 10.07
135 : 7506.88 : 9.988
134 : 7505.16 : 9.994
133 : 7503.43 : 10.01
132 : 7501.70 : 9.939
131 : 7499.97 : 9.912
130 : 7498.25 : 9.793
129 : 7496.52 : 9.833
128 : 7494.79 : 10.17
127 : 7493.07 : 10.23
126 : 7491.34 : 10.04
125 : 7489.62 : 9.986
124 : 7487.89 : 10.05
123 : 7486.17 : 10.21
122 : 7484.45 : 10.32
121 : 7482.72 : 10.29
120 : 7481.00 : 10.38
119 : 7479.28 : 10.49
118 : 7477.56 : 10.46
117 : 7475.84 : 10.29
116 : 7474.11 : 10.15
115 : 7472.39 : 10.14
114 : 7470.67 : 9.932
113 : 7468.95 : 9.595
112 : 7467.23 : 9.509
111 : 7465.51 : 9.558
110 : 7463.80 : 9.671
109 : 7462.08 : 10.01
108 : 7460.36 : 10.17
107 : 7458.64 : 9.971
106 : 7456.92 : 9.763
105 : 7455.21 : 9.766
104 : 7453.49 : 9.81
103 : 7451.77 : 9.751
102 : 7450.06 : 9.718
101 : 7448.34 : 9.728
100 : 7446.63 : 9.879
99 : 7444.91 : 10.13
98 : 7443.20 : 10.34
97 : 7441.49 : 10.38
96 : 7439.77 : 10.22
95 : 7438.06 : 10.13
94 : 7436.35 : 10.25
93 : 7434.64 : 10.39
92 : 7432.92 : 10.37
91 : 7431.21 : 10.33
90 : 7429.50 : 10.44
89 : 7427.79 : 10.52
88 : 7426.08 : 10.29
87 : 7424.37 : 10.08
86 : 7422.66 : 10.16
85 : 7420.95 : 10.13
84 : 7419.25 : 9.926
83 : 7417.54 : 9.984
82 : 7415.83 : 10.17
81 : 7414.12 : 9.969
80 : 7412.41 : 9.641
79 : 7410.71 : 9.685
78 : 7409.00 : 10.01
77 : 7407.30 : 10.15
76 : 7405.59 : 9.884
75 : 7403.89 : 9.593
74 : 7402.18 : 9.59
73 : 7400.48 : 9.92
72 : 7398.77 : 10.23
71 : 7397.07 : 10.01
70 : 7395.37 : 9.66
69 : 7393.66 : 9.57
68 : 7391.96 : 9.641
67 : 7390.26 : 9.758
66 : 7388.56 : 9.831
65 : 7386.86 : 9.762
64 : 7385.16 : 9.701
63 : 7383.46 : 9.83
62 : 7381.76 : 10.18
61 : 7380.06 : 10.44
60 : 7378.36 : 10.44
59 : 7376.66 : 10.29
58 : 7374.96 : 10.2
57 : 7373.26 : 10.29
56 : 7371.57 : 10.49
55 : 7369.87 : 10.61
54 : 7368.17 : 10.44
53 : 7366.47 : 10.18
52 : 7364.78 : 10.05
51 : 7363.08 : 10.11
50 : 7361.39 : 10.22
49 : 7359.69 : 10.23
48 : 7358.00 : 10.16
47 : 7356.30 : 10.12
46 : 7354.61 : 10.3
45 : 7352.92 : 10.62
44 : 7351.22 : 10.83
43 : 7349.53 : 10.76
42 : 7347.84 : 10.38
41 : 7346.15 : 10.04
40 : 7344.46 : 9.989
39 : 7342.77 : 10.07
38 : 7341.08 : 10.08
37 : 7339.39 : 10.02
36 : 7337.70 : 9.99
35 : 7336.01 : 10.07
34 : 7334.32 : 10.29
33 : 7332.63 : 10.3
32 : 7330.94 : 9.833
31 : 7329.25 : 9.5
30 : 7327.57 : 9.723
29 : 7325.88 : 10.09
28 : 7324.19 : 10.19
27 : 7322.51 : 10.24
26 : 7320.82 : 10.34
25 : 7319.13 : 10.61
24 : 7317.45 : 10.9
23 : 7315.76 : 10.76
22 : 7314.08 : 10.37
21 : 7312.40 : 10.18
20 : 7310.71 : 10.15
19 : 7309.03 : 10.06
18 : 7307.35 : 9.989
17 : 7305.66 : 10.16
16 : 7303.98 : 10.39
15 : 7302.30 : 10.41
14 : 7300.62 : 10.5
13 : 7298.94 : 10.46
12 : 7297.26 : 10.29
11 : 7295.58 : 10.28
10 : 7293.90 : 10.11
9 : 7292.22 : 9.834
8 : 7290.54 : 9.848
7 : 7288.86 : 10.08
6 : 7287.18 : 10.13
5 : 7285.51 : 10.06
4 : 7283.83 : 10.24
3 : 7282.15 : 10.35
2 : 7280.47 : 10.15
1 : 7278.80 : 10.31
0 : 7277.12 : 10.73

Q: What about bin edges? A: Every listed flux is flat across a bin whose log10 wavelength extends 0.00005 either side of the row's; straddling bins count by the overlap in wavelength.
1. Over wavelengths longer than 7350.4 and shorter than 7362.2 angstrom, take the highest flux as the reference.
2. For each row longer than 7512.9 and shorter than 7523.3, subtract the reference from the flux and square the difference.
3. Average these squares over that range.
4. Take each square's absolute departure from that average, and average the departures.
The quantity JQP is 0.47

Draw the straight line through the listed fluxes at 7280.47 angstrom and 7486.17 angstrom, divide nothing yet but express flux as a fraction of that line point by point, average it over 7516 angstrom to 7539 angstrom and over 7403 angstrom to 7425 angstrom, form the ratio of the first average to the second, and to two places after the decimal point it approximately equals 0.99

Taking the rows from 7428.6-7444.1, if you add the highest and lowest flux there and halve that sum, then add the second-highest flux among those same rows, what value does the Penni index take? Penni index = 20.7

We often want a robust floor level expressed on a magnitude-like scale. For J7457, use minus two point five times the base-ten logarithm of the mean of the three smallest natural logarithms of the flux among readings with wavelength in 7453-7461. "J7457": -0.895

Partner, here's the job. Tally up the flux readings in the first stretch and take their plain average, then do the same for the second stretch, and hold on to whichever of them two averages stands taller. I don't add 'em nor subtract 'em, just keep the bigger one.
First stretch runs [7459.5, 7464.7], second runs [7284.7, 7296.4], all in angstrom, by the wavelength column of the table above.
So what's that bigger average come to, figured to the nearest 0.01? 10.05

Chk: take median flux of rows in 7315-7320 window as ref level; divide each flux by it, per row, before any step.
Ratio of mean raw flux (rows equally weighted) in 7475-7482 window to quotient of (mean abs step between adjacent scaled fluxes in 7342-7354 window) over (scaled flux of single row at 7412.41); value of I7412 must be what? 532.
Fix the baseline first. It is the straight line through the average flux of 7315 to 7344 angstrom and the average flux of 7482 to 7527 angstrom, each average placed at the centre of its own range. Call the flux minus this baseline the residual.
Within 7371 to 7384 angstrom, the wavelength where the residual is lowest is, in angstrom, 7383.46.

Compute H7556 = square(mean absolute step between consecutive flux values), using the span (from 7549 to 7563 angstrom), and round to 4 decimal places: 0.0177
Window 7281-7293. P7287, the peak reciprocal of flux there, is 0.102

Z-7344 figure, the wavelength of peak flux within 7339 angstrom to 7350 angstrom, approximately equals 7349.53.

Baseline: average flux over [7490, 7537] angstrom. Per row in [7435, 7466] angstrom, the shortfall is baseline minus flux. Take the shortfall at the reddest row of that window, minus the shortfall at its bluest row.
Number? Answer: 0.69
